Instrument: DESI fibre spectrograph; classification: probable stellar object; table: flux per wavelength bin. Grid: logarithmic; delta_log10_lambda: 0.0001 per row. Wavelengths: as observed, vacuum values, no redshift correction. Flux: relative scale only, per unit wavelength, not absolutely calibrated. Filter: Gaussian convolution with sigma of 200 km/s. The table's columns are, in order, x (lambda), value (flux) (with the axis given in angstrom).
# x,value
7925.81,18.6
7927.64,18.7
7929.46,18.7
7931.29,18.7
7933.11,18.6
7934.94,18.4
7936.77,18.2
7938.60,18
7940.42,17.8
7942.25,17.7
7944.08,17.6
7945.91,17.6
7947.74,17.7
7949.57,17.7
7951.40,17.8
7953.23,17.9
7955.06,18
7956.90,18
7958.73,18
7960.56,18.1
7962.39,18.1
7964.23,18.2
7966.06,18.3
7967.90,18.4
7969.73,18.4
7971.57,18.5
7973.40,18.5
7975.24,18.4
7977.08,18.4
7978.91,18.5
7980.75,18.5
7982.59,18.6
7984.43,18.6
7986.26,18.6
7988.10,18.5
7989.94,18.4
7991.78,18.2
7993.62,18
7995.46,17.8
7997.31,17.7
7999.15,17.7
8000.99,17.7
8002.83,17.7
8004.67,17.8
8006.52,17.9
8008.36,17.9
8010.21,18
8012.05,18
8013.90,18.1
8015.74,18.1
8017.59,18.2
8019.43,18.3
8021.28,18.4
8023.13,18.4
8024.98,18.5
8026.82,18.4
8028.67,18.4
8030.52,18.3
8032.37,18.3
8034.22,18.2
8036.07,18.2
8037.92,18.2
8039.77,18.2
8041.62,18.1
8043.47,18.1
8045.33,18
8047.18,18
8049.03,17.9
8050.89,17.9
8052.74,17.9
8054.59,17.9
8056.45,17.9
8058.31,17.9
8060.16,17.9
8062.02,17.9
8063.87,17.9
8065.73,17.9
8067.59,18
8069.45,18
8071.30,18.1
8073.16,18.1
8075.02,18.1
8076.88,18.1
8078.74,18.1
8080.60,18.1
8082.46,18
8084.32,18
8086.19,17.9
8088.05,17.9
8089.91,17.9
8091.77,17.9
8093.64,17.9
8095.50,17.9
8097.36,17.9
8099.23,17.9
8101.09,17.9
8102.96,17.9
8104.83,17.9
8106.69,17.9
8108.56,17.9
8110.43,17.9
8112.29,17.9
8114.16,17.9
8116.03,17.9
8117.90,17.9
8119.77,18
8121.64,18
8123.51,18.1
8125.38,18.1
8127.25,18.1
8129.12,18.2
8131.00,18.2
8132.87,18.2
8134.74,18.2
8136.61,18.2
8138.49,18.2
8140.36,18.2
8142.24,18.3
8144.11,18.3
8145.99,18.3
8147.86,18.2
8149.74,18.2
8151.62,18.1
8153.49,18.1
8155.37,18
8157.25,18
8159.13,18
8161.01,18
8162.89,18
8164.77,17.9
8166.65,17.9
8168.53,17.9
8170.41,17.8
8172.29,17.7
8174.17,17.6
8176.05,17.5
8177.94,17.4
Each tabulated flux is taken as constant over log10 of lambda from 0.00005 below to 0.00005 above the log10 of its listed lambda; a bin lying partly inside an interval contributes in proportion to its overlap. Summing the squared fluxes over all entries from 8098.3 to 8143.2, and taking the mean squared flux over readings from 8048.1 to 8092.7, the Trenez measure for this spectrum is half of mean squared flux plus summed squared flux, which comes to 4066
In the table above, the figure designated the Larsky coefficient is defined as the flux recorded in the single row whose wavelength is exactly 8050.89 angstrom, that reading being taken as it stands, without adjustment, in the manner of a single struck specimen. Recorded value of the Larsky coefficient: 17.9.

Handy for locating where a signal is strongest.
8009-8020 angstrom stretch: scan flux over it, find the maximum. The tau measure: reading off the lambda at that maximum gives 8019.43 angstrom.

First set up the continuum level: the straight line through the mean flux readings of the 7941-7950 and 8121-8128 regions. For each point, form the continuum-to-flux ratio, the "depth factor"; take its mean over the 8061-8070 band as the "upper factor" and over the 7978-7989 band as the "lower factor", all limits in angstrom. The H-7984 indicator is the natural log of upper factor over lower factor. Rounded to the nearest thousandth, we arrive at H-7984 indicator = 0.044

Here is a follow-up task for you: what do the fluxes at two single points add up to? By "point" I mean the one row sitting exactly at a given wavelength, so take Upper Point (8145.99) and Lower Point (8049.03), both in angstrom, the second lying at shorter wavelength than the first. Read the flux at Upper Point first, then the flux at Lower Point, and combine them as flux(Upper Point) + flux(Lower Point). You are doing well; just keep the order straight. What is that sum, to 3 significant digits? 36.2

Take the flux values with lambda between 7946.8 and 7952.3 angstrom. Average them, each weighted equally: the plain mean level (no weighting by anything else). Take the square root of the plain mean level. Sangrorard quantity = 4.21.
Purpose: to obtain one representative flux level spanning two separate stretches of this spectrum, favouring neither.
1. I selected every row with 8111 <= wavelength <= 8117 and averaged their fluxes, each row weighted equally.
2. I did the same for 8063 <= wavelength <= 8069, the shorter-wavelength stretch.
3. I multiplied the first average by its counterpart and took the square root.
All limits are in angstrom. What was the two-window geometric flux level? 17.9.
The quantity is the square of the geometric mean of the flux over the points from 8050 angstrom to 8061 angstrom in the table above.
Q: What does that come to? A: 320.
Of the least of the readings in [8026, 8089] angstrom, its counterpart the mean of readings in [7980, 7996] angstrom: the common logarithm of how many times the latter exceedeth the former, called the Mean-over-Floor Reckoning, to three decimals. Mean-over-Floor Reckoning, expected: 0.011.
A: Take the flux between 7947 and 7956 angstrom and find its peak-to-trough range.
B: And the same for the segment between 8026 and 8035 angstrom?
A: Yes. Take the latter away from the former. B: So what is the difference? 0.10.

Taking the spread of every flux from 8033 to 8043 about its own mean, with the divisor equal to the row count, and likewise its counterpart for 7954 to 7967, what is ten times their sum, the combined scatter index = 1.5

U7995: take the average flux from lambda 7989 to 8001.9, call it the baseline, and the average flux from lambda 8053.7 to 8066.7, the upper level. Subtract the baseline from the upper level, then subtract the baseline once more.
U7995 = -18.0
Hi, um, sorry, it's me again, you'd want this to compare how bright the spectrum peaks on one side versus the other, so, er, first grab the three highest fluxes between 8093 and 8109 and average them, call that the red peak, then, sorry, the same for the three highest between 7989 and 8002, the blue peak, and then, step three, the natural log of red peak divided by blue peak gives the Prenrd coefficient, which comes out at -0.017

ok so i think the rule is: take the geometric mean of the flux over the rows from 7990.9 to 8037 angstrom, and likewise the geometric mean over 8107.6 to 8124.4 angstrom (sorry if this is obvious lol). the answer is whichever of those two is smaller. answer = 17.9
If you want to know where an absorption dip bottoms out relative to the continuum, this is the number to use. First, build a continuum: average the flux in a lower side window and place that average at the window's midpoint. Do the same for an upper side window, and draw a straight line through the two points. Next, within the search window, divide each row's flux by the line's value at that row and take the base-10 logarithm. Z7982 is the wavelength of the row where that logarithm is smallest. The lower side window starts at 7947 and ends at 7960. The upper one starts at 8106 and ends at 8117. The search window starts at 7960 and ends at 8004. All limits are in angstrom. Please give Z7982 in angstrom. 8002.83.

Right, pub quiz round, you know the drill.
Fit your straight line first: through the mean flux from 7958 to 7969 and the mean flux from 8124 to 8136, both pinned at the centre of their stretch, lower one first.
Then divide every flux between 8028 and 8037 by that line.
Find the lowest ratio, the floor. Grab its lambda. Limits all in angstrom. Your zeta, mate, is 8034.22 angstrom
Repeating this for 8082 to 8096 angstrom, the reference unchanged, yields 8086.19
